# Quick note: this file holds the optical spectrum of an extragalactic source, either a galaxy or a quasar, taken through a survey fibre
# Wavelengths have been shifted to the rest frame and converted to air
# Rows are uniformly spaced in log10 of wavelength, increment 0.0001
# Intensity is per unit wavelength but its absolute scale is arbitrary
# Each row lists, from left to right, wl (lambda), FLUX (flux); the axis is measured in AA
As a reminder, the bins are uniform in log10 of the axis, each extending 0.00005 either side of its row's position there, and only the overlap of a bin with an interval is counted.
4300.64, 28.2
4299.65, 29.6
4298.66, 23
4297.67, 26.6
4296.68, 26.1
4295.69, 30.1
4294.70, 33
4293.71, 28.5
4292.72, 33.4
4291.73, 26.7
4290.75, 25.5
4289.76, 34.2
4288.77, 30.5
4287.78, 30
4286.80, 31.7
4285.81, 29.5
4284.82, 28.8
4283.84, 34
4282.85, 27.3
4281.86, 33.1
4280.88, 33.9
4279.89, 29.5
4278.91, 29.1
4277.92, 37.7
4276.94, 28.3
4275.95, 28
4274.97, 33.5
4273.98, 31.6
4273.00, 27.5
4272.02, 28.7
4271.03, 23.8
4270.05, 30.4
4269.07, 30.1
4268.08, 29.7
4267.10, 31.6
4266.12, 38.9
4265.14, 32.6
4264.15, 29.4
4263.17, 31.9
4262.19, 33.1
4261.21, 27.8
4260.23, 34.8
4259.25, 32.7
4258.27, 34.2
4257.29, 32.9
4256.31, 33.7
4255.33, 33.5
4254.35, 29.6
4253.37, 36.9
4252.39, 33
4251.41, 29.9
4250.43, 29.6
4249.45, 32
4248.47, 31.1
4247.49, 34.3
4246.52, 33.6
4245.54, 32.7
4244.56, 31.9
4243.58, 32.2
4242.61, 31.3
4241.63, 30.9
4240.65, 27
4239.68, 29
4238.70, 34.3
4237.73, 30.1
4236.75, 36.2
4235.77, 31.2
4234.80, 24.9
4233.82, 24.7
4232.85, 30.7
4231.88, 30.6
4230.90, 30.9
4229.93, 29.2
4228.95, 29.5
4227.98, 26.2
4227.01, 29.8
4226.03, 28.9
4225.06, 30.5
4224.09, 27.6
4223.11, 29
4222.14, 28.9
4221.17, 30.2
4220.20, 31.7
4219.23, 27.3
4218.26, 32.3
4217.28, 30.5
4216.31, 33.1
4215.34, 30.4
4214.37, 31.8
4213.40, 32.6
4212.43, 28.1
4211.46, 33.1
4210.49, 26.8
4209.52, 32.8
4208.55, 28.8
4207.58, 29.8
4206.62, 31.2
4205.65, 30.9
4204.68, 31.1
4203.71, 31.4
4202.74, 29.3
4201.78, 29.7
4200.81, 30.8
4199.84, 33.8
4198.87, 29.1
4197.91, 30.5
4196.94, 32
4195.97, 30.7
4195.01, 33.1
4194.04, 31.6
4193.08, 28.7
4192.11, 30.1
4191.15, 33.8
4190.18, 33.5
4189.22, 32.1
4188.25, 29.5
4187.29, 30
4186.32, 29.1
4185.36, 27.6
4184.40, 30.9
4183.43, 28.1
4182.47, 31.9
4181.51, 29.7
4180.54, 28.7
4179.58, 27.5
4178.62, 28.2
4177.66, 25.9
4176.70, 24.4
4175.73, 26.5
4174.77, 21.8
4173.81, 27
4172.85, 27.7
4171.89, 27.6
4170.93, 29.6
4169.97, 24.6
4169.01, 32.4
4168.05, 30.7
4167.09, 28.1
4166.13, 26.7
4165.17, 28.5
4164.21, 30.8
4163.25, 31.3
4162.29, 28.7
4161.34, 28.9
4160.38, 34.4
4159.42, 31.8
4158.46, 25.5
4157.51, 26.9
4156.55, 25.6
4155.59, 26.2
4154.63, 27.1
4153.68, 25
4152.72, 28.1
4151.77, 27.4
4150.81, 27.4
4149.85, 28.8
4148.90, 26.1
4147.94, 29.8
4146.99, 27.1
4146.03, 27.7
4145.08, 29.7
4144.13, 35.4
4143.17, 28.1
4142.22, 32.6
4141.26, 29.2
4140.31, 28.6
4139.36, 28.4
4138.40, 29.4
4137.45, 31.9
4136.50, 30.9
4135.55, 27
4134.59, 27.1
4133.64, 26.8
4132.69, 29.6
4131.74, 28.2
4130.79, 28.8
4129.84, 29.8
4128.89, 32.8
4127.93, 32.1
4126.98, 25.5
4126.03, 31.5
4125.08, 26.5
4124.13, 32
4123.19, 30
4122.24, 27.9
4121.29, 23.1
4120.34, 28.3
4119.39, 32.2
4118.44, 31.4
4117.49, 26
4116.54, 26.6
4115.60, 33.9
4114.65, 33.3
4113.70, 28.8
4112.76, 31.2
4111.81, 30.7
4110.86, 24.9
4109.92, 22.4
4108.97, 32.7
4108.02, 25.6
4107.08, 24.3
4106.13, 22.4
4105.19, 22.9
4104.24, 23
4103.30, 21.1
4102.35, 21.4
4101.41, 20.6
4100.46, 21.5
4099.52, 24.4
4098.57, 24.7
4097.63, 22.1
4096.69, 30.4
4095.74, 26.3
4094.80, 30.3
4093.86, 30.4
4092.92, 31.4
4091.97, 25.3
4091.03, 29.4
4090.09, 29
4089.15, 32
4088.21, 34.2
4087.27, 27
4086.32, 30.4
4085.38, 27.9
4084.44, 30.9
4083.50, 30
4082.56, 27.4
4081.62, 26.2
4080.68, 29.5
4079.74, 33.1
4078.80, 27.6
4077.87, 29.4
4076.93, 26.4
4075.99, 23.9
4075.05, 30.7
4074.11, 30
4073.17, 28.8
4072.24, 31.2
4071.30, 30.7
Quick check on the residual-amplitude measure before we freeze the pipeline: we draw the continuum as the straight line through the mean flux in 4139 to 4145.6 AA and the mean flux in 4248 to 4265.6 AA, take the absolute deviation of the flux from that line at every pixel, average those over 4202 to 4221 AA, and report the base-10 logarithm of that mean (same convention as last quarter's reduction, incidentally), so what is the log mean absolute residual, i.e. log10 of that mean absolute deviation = 0.17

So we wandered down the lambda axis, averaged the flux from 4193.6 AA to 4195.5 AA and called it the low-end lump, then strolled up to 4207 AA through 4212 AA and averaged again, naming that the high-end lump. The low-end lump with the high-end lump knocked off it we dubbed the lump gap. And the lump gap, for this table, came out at 2.1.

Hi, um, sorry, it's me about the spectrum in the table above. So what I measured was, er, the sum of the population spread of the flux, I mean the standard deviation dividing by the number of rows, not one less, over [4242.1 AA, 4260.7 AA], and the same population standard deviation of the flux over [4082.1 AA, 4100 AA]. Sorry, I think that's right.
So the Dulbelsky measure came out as 4.78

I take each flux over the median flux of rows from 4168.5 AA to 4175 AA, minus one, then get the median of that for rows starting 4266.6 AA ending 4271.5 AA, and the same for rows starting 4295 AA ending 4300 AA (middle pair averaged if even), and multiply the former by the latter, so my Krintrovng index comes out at -0.003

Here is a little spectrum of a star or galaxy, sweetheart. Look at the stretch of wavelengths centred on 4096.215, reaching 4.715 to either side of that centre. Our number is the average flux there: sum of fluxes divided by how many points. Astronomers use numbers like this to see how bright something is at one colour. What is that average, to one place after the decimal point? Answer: 26.7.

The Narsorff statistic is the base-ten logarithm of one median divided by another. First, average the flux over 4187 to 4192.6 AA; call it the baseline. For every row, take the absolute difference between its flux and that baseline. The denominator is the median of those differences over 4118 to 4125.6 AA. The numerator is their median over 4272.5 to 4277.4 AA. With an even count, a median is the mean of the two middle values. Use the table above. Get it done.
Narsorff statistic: 0.1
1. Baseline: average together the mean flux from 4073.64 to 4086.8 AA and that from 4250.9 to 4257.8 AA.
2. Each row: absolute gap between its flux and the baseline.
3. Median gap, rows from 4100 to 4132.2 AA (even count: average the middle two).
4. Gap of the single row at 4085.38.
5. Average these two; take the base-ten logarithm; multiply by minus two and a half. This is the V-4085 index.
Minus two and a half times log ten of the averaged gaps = -1.2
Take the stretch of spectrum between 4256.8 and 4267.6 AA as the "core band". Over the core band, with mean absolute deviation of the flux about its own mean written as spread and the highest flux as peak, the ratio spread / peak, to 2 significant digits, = 0.048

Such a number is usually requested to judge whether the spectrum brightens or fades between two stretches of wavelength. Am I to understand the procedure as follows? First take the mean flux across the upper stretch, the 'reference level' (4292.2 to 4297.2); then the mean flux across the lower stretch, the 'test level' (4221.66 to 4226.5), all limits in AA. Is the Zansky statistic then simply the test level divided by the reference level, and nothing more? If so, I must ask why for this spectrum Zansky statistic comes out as 0.96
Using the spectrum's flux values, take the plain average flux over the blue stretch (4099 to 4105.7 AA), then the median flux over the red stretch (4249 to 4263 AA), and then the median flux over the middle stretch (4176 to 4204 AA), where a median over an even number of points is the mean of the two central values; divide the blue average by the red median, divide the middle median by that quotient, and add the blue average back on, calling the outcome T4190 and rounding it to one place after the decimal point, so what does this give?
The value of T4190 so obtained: 66.8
